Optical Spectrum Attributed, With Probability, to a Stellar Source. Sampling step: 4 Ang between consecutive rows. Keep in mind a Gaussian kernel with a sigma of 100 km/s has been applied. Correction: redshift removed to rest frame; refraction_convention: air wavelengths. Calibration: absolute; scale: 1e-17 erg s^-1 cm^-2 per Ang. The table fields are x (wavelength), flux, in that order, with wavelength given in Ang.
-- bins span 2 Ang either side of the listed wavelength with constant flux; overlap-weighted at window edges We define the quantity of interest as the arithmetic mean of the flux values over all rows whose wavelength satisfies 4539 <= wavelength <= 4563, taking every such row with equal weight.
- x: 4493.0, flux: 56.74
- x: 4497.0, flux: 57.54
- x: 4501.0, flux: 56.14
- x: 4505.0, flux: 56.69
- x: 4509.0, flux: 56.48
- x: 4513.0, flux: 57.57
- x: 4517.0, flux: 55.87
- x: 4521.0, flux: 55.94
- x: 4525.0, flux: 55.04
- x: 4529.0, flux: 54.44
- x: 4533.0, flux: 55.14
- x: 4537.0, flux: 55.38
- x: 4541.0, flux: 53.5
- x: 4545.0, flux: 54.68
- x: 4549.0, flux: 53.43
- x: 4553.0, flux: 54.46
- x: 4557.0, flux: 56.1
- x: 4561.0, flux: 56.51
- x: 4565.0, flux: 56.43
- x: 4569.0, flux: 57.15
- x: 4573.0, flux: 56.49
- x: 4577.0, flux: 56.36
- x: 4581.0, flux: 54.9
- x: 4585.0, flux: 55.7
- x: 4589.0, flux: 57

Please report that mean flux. 54.8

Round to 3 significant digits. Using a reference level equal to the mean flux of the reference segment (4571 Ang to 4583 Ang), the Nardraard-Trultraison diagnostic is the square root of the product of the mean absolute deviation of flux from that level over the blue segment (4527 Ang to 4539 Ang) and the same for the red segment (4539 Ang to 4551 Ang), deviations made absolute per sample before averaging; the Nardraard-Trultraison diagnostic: 1.38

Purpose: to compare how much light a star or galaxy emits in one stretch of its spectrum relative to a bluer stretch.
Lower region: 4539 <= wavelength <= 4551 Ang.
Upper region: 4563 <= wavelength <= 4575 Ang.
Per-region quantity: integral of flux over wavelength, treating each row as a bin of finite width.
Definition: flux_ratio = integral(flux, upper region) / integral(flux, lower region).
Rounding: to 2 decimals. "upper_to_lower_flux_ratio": 1.05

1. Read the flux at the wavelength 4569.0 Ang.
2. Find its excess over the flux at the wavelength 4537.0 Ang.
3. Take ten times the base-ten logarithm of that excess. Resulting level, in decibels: 2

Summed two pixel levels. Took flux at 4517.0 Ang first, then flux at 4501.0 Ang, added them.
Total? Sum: 112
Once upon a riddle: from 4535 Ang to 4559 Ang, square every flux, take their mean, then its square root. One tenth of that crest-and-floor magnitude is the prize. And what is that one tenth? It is 5.46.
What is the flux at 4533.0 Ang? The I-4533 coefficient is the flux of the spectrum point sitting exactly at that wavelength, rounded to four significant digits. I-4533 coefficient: 55.14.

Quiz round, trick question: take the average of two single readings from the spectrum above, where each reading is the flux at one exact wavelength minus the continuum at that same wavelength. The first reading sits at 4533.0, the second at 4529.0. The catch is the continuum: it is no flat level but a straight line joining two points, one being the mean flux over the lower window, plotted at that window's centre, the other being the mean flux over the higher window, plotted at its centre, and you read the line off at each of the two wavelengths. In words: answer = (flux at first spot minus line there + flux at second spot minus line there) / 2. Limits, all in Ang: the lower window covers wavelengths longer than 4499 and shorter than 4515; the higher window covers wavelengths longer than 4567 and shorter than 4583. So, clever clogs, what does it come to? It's -1.76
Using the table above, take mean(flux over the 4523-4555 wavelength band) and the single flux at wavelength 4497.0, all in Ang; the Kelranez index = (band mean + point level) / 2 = 56.0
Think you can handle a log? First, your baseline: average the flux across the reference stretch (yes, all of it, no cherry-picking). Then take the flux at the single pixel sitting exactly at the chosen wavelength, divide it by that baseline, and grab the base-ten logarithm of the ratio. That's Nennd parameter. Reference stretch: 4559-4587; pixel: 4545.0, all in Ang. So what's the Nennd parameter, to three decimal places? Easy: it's -0.012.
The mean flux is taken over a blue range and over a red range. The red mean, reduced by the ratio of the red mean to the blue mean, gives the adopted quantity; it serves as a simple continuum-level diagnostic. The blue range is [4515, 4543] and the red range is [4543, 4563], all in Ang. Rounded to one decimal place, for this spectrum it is 54.0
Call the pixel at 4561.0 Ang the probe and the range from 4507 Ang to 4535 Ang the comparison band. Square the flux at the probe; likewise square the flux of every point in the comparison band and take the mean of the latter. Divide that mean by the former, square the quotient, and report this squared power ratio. 0.95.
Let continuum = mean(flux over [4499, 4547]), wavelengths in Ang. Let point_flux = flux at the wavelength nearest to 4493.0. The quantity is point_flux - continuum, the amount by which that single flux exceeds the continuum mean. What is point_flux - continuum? 1.17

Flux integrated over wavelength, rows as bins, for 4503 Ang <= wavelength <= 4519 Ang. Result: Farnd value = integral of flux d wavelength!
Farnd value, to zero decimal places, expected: 906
